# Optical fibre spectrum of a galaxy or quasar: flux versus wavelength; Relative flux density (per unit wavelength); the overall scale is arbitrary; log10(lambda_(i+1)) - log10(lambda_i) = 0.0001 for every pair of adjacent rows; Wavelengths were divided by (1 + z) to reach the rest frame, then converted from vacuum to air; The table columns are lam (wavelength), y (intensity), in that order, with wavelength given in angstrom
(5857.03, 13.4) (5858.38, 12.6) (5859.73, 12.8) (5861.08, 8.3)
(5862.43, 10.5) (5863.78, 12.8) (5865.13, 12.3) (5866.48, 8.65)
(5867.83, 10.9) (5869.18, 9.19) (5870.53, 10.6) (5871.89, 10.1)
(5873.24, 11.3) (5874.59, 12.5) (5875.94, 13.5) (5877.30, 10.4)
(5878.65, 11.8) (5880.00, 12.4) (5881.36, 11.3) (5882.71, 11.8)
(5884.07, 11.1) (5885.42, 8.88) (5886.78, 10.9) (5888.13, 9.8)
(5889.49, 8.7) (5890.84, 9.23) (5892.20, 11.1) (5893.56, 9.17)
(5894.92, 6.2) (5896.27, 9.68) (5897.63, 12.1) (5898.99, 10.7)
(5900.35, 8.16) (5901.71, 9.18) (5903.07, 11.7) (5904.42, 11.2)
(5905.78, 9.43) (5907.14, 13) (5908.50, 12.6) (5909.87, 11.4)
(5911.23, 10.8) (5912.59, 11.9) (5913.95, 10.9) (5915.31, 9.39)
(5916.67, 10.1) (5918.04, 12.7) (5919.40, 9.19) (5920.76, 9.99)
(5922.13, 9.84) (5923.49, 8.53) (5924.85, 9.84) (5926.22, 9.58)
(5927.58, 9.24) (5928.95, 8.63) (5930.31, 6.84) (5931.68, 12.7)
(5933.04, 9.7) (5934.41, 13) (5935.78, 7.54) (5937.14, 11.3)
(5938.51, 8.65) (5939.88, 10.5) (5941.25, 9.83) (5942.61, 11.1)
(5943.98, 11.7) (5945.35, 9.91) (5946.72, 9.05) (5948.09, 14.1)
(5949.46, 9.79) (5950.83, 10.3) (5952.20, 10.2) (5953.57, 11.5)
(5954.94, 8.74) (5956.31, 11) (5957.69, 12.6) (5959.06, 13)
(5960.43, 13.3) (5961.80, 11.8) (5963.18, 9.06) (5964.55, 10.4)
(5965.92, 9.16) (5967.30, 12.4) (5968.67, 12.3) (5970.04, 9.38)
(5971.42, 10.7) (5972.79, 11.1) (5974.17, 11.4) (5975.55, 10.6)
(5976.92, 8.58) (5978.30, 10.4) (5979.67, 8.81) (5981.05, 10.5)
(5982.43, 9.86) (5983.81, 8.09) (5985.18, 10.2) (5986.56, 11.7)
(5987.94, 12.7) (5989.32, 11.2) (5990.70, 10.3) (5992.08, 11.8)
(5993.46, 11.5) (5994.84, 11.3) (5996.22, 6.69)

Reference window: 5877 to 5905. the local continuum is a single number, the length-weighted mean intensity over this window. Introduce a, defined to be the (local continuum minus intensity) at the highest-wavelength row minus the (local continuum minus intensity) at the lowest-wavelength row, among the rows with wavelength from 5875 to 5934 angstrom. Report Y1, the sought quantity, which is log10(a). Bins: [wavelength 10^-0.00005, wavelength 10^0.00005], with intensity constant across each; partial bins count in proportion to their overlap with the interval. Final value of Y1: 0.58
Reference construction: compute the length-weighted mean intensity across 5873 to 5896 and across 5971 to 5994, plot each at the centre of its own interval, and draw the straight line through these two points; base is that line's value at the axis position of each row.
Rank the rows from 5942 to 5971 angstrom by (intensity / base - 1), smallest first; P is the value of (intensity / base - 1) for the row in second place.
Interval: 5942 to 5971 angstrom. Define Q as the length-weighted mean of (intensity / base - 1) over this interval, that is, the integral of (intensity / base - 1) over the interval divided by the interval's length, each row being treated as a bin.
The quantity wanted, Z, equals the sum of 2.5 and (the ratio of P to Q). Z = -1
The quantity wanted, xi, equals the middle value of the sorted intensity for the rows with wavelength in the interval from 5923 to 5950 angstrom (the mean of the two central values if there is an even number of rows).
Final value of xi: 9.8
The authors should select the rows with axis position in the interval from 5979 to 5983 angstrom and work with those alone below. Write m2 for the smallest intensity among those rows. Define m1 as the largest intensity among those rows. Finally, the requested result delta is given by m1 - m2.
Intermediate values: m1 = 10.5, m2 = 8.81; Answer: 1.7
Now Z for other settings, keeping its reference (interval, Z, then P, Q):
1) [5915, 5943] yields 7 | -0.29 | -0.061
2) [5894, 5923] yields 27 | -0.23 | -0.009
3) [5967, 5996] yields -26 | -0.19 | 0.007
